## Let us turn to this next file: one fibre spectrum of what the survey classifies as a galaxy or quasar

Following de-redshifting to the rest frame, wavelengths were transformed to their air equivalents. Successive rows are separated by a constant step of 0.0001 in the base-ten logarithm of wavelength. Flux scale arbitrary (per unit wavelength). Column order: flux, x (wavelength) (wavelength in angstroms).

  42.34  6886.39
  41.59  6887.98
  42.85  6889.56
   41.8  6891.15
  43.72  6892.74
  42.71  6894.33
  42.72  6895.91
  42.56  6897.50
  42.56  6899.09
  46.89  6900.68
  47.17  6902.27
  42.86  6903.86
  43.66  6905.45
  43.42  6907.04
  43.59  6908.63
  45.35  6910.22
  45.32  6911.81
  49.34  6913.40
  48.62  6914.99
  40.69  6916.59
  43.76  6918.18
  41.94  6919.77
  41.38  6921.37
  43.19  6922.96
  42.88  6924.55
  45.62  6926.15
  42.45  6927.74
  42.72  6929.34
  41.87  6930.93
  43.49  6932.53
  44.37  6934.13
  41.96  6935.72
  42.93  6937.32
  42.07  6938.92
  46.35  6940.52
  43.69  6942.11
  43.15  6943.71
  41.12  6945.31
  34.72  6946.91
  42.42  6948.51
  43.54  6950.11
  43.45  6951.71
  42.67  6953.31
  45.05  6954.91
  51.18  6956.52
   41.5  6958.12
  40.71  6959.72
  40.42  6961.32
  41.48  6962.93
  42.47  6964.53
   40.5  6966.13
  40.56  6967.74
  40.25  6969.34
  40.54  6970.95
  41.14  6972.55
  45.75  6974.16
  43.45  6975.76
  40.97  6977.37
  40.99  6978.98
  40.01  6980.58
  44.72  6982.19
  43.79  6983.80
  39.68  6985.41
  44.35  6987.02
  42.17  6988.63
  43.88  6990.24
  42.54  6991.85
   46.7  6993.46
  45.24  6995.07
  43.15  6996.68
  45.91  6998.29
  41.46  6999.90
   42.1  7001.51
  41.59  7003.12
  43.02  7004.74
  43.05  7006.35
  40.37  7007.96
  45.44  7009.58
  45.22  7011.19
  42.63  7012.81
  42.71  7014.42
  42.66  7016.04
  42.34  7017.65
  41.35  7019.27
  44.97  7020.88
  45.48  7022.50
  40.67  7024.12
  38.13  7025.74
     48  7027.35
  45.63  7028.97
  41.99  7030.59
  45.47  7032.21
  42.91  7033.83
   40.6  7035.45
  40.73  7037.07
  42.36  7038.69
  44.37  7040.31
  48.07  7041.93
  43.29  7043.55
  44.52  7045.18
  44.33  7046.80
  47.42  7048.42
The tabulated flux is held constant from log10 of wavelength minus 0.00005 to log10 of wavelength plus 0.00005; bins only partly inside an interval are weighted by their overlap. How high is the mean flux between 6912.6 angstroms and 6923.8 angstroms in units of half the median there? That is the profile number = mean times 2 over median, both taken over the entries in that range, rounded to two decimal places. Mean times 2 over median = 2.04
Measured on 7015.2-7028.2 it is 2.02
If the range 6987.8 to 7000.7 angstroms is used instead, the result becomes 2.02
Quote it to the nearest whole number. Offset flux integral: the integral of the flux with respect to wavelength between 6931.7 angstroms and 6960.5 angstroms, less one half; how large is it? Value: 1238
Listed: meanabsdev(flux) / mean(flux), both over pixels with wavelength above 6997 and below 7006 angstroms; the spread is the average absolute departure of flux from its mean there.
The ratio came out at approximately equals 0.031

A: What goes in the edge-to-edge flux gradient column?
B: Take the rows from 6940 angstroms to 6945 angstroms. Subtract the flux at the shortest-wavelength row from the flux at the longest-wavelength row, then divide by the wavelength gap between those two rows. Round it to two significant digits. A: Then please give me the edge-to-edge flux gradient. -1.0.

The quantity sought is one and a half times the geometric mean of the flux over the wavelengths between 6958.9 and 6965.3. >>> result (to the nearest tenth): 61.9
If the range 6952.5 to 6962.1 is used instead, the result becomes 65.2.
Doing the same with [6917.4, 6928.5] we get 64.5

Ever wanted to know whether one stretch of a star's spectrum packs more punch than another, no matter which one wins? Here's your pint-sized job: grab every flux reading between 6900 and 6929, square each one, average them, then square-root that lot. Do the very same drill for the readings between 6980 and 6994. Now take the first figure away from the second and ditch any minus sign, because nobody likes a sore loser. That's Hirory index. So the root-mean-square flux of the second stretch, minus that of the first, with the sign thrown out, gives 1.3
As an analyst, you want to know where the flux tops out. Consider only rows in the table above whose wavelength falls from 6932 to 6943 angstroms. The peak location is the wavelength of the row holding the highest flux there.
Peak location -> 6940.52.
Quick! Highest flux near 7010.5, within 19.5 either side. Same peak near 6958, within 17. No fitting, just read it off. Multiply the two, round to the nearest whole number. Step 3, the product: 2457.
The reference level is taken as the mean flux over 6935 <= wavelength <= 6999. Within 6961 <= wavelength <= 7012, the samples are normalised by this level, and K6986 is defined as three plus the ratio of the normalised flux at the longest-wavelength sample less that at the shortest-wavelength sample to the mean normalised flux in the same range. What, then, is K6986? 3.11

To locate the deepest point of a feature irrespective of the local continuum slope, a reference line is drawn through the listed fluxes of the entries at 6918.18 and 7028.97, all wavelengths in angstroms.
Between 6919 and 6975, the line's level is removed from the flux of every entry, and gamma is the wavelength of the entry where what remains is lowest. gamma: 6946.91 angstroms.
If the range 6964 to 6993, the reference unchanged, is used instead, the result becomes 6985.41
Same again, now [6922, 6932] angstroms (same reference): 6930.93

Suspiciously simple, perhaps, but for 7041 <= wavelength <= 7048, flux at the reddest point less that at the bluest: -3.7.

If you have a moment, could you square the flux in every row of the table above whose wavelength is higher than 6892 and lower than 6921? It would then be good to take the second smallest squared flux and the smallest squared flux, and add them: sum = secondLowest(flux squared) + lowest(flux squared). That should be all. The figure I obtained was 3415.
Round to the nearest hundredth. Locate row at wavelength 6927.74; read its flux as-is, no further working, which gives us 42.45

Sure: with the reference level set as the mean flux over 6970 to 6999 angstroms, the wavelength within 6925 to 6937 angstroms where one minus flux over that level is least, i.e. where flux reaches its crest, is 6926.15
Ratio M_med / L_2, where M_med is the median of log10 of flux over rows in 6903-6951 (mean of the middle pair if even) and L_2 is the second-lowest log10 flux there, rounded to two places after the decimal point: 1.02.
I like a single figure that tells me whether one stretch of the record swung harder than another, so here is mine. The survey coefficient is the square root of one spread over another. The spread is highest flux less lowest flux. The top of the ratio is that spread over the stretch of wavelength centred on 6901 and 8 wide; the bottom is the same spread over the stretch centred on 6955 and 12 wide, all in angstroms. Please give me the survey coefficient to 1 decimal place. 0.7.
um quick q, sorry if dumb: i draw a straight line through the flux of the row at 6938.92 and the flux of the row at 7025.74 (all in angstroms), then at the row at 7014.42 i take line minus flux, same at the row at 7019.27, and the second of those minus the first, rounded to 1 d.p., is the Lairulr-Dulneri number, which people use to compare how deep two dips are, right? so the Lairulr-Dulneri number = 1.1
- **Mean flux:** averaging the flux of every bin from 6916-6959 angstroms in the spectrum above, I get 43.0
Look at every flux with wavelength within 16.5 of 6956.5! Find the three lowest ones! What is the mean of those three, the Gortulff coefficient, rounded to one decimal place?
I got 38.5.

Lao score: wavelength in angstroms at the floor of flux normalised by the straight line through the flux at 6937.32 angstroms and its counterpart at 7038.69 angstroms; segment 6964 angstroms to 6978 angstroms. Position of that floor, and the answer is 6969.34 angstroms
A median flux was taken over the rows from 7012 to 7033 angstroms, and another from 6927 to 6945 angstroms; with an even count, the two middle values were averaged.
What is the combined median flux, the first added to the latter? 85.6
